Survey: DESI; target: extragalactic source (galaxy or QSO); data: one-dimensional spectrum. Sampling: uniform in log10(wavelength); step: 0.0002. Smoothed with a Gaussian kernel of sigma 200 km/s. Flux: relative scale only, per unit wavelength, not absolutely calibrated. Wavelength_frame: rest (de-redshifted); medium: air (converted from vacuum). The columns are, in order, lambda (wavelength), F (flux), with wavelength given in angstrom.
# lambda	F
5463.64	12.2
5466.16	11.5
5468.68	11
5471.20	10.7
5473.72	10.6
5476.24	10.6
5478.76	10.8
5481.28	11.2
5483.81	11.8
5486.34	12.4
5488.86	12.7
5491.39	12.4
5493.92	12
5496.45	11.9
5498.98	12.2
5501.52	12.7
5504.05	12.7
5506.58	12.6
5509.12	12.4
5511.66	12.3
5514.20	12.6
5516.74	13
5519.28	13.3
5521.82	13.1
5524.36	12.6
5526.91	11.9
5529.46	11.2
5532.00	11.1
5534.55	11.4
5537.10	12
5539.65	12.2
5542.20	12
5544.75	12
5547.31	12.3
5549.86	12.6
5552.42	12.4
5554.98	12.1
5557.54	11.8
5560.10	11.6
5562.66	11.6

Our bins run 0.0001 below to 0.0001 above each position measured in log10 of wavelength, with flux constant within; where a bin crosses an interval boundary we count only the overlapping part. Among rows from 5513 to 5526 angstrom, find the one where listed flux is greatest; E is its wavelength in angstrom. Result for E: 5519.28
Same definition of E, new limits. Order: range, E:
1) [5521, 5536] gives 5521.82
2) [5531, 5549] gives 5547.31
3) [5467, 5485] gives 5483.81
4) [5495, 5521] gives 5519.28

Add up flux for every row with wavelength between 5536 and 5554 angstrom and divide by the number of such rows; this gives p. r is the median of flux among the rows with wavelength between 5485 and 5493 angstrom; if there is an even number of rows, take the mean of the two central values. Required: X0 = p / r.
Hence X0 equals 0.99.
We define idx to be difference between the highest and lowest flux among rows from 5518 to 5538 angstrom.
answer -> 2.2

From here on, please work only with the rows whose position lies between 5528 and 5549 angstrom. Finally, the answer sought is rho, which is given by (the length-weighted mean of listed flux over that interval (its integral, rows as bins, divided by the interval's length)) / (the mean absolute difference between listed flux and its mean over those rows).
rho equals 29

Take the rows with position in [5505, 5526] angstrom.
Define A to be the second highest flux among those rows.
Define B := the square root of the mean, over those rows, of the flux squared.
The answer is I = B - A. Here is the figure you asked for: -0.36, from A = 13.1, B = 12.7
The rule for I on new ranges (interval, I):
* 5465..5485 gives -0.47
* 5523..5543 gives -0.39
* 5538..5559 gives -0.22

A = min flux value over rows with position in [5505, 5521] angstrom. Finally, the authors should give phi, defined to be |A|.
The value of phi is 12.3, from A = 12.3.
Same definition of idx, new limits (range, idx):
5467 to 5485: 1.2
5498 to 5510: 0.5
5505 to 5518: 0.7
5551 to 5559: 0.6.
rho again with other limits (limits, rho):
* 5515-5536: 15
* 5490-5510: 50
